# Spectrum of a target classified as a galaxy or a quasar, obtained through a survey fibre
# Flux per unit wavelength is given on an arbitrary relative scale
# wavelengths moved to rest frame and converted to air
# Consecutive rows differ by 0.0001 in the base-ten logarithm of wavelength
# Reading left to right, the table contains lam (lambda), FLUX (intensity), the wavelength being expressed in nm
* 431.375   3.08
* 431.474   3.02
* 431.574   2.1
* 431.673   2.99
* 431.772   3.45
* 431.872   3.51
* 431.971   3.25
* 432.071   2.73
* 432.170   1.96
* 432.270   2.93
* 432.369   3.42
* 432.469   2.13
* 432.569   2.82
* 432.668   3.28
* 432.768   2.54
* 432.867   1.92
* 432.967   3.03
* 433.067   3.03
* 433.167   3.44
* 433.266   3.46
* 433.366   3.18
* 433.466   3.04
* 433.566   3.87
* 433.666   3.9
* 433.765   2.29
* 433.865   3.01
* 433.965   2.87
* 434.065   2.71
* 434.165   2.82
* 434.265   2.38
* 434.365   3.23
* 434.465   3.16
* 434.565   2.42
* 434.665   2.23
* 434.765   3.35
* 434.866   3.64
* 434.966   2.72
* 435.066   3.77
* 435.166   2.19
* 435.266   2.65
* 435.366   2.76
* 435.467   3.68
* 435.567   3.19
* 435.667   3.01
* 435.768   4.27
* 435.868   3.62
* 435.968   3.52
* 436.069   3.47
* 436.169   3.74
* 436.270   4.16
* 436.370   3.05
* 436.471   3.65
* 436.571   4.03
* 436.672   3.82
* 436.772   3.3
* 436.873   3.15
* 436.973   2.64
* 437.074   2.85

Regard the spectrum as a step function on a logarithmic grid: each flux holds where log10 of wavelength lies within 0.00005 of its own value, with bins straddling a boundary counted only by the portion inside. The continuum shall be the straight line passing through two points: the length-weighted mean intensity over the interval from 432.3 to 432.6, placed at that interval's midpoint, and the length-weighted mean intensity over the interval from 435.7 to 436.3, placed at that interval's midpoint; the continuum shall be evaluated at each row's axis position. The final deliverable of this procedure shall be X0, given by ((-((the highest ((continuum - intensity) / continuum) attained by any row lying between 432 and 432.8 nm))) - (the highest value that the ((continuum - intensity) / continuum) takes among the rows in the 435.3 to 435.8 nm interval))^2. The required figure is 0.26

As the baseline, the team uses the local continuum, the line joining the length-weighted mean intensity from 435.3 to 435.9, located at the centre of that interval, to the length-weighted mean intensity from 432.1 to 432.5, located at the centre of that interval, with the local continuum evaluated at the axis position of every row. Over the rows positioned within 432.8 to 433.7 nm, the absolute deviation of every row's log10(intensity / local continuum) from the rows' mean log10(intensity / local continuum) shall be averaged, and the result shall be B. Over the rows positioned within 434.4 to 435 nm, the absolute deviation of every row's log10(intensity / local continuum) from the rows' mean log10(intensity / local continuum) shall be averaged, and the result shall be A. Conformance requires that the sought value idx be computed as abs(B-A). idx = 0.017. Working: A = 0.07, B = 0.053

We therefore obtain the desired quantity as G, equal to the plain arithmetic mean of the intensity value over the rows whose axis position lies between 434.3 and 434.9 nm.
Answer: 3.0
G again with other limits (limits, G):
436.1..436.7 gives 3.7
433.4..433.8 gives 3.3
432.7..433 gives 2.5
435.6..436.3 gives 3.7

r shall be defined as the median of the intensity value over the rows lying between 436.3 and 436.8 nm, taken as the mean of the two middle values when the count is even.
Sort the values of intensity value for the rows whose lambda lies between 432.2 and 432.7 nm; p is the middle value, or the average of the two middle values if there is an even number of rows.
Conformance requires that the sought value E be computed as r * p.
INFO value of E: 10.7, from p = 2.93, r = 3.65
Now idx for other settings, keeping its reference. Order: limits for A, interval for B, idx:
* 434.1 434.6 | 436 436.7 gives 0.022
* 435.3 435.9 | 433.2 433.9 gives 0.007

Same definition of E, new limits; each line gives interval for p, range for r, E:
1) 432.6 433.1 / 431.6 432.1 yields 9.8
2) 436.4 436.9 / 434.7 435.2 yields 12.2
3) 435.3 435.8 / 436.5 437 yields 10.5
